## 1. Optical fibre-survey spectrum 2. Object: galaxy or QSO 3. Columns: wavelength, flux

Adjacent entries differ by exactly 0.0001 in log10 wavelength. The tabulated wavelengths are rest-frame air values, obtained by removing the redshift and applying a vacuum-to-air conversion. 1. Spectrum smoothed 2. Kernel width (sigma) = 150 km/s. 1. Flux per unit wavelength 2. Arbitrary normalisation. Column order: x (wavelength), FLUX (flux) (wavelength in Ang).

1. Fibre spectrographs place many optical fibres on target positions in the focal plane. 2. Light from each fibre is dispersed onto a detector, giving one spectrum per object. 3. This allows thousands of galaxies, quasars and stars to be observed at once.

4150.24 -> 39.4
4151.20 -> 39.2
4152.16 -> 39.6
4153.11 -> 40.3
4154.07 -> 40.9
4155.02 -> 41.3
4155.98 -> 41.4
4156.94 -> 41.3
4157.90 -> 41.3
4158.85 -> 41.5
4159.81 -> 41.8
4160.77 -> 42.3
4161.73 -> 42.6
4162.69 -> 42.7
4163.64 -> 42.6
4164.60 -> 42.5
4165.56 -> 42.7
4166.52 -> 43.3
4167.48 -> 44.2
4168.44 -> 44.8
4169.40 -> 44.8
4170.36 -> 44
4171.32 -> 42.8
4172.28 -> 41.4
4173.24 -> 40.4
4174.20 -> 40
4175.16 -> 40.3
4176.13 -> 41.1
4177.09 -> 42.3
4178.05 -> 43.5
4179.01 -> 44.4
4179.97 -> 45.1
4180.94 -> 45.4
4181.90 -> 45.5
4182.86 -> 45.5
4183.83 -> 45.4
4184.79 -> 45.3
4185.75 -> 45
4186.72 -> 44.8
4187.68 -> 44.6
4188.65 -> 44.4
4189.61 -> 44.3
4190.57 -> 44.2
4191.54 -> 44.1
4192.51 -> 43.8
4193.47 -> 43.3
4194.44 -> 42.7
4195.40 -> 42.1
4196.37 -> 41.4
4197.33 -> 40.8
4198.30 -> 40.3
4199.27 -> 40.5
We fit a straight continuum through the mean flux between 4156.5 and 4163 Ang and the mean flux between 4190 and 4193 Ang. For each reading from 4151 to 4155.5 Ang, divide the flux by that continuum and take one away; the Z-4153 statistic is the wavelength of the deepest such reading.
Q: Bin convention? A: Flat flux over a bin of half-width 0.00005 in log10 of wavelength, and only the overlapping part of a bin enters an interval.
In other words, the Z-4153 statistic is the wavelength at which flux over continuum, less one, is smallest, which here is 4151.20 Ang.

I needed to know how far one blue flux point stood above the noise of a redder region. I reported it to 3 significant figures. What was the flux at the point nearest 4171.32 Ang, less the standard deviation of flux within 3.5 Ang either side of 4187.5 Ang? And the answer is 42.4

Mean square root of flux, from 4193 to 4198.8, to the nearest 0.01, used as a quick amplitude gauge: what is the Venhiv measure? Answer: 6.46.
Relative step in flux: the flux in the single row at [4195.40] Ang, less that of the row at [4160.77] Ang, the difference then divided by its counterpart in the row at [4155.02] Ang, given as 0.00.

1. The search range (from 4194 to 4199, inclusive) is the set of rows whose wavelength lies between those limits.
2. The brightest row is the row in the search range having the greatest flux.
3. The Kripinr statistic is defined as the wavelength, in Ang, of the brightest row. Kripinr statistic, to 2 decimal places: 4194.44 Ang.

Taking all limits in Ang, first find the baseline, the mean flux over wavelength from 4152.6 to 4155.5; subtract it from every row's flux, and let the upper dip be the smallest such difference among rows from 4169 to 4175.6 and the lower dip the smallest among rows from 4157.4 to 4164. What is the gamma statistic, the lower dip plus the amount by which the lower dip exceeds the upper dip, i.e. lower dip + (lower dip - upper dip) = 2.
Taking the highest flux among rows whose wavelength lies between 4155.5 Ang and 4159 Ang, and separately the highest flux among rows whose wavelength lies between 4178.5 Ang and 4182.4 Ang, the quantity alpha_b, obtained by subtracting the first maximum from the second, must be 4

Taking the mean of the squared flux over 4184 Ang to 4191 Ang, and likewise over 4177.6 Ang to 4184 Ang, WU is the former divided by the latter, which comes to 0.99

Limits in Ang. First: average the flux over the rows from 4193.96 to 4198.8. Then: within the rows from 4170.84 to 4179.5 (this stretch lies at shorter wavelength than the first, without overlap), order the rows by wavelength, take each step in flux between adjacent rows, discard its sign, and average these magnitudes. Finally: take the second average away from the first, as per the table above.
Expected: 40.6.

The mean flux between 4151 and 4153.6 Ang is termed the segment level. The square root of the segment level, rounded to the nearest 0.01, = 6.30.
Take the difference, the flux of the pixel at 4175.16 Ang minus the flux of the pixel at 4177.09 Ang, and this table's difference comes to -2.0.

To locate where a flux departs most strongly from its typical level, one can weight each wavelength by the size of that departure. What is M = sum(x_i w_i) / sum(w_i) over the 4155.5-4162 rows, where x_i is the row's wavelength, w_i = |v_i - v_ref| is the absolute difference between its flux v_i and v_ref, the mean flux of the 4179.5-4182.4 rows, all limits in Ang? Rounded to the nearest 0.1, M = 4158.6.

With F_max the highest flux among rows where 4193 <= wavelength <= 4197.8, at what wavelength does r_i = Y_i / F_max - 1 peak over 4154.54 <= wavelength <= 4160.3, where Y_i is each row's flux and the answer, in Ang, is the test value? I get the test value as 4159.81 Ang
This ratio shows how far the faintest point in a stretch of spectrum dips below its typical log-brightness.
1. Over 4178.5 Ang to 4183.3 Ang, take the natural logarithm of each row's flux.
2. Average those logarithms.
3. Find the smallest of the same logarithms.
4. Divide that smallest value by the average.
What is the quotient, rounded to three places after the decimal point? 0.995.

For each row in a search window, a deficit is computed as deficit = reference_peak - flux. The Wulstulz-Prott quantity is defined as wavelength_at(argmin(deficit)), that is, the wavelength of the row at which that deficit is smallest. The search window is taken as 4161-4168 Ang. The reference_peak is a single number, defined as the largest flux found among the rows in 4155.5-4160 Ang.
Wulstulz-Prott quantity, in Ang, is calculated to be 4167.48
